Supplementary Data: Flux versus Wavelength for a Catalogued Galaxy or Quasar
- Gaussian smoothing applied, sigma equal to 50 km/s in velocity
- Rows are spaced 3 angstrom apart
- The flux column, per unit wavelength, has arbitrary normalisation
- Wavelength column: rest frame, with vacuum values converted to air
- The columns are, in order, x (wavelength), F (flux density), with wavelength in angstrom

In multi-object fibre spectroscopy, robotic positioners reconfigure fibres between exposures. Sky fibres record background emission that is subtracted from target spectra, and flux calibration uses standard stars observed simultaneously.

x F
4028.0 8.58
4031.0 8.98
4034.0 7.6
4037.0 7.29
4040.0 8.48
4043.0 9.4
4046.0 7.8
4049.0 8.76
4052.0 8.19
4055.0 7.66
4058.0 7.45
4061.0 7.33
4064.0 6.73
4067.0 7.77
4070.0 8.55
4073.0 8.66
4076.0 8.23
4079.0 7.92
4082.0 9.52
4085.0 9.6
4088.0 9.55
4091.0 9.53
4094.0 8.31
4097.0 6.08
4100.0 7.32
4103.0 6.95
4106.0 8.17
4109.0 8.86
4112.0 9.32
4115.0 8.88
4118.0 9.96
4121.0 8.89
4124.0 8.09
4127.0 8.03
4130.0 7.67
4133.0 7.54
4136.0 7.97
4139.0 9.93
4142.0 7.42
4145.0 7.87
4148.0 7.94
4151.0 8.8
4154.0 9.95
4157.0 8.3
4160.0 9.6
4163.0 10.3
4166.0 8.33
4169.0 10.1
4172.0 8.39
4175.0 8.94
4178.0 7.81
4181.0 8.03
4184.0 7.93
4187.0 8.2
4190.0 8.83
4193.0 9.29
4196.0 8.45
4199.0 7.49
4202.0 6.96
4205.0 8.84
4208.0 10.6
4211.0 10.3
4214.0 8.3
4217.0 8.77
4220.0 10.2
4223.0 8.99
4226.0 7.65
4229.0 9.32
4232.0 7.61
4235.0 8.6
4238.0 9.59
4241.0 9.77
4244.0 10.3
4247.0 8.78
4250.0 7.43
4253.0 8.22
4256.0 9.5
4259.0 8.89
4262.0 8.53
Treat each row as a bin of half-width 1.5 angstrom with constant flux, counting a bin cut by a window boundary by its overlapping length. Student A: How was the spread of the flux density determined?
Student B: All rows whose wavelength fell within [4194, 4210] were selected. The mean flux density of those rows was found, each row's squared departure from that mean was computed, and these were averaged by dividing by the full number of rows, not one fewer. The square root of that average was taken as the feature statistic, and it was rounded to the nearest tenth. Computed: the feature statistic 1.3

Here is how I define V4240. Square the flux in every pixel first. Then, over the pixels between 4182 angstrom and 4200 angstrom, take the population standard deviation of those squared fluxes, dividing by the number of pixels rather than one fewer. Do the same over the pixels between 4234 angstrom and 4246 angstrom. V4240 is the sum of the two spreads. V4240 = 21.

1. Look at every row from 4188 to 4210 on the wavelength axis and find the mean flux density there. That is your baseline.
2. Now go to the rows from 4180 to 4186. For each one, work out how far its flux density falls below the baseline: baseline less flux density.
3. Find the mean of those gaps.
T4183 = 0.7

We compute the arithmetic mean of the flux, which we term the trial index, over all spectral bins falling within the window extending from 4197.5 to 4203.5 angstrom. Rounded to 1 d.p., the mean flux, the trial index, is 7.2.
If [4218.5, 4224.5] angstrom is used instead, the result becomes 9.6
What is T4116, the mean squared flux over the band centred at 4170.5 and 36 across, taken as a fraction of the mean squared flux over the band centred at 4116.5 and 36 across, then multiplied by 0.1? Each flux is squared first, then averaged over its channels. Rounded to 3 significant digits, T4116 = 0.113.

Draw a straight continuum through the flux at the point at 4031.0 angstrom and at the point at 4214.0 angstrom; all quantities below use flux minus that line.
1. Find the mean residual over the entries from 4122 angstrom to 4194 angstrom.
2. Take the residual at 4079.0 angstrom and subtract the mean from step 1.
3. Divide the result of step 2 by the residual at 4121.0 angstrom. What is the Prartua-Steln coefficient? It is -3.8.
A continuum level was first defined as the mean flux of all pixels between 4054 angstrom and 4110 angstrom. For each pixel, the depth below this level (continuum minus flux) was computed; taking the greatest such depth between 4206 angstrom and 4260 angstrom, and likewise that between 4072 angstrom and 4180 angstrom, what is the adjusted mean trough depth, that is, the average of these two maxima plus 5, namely 6.36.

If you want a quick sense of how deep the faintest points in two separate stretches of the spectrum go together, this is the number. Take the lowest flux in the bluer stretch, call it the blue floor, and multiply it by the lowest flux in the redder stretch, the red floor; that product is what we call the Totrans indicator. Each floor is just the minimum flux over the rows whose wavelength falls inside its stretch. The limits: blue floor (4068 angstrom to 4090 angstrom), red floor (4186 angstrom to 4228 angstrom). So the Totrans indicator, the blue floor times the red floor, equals 55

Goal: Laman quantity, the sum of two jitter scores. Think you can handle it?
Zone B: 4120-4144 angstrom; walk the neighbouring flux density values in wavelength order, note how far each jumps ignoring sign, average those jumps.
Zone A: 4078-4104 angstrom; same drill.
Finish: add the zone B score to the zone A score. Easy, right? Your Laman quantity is 1.74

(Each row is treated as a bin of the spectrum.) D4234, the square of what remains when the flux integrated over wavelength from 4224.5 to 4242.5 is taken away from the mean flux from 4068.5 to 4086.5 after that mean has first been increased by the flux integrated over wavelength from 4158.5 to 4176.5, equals 328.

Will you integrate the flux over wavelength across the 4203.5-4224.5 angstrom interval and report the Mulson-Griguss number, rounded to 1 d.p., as 198.0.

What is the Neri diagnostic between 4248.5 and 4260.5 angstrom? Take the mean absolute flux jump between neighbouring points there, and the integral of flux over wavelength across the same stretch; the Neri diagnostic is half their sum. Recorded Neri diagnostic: 52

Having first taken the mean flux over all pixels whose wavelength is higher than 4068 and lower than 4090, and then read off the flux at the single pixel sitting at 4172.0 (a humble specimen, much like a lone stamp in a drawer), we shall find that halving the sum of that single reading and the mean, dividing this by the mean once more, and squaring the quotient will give 0.95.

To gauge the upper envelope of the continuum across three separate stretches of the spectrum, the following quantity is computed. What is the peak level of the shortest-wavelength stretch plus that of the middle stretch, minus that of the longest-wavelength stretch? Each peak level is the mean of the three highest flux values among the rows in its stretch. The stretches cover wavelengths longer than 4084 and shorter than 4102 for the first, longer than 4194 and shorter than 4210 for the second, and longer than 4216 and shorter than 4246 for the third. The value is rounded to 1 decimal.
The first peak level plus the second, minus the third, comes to 8.8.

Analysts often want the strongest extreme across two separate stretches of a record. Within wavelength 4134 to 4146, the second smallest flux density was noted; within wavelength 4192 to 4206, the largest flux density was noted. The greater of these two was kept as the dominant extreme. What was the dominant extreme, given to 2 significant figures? 9.3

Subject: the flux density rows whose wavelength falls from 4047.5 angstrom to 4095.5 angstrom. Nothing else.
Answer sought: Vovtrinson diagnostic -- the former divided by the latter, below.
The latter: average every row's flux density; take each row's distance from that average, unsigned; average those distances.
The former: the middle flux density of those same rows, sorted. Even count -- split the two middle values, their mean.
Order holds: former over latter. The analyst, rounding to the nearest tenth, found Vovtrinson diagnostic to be 11.7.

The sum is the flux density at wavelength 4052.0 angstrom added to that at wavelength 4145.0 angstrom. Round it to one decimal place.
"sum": 16.1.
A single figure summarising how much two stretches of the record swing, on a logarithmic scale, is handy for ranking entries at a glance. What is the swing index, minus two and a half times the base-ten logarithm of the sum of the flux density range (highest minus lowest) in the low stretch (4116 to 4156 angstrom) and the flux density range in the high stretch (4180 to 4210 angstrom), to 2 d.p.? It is -1.98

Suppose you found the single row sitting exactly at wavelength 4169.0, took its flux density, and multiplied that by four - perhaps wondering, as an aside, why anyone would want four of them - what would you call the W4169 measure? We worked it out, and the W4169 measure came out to 40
